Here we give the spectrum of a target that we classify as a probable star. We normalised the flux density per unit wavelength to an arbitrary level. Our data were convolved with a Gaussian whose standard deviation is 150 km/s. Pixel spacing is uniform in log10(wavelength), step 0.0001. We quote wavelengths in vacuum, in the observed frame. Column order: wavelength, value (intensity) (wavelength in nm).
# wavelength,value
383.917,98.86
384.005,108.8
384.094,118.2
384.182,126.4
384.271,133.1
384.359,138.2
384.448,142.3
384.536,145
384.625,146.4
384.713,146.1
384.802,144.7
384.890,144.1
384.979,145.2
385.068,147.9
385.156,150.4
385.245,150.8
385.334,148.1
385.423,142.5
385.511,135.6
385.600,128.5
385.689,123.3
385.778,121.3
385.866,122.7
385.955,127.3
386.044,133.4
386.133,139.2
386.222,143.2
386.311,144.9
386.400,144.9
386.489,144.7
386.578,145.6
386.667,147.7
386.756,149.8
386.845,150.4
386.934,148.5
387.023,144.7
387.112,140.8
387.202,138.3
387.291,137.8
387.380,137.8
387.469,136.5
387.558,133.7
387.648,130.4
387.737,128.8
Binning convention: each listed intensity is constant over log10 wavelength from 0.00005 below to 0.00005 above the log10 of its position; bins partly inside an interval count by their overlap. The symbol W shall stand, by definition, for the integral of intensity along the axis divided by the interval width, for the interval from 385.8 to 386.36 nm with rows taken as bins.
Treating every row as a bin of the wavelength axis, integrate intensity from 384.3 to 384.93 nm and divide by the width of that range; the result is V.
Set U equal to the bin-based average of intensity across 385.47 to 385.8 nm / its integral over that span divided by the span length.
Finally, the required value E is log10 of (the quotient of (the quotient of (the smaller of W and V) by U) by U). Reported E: -2.080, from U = 127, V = 144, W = 135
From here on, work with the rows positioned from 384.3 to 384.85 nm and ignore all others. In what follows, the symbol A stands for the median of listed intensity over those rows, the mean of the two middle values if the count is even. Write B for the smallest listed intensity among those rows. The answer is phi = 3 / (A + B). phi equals 0.0106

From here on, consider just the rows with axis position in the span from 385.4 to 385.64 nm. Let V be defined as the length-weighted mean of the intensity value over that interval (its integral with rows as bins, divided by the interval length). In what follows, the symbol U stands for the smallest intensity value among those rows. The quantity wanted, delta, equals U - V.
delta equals -6.8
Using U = 128.5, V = 135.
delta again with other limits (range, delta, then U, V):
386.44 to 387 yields -3.0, 144.7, 148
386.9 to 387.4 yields -3.5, 137.8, 141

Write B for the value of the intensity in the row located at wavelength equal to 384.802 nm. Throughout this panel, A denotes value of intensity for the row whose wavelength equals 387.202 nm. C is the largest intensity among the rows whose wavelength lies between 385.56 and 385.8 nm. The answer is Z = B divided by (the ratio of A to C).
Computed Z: 134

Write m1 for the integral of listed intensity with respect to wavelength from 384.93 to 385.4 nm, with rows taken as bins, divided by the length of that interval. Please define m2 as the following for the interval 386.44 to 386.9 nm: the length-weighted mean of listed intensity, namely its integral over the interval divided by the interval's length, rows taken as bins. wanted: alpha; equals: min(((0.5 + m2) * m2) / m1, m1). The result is 148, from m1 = 148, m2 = 148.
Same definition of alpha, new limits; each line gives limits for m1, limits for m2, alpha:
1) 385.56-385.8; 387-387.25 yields 124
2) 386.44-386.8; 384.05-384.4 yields 114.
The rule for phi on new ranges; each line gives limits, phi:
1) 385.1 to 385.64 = 0.0110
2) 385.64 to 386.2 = 0.0122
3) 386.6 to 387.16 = 0.0104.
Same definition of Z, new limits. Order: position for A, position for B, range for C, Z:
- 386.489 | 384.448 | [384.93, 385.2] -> 148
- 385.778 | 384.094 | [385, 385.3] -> 147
